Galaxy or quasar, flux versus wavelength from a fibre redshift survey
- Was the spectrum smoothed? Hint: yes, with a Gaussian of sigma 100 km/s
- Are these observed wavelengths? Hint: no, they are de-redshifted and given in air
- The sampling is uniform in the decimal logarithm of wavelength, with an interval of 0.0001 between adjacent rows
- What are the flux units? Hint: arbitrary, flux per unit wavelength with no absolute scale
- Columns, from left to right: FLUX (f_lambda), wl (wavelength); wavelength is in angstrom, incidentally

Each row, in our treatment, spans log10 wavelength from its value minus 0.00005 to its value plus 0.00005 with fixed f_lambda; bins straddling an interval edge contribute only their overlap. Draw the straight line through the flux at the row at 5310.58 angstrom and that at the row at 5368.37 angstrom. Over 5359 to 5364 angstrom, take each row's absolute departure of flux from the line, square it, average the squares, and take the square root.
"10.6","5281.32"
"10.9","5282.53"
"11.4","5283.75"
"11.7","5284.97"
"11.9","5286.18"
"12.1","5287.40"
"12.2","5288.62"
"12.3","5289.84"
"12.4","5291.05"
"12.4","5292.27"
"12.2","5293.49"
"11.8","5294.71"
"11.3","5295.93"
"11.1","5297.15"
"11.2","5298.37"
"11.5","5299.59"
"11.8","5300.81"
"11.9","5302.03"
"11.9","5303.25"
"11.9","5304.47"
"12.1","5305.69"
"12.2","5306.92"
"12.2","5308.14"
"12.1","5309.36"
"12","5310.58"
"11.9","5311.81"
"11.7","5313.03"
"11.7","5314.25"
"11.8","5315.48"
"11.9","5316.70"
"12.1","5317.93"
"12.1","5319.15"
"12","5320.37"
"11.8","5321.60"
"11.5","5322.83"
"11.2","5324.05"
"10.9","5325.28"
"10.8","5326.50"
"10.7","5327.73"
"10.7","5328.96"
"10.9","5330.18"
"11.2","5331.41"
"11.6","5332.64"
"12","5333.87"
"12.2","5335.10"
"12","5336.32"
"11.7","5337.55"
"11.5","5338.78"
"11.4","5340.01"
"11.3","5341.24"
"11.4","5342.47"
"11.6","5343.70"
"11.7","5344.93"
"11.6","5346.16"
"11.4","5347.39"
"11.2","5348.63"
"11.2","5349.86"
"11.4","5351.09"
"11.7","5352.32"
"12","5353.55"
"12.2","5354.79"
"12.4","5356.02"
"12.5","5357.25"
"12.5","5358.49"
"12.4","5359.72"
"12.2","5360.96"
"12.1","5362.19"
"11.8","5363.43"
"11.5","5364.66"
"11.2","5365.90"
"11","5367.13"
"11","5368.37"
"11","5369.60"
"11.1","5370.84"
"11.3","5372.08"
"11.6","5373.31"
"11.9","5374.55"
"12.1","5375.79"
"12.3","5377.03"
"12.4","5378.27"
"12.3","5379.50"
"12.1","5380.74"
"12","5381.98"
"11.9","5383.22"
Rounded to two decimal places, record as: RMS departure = 1.03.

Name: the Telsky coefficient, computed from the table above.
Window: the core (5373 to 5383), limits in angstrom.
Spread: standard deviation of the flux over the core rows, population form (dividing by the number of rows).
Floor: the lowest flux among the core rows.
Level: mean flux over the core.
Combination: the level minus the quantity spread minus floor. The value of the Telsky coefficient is 23.4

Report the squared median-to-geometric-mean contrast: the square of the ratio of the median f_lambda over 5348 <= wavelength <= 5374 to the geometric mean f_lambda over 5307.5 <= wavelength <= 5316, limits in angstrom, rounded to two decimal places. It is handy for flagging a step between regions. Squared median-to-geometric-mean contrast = 0.95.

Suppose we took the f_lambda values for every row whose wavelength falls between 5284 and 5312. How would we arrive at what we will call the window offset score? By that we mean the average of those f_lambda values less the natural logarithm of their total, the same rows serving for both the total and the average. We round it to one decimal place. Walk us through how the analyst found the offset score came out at 6.3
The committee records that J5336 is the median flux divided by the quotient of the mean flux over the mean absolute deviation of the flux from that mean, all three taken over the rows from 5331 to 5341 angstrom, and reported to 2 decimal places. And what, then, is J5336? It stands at 0.27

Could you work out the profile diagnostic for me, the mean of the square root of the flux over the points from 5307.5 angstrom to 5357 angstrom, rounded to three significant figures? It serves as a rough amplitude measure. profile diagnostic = 3.41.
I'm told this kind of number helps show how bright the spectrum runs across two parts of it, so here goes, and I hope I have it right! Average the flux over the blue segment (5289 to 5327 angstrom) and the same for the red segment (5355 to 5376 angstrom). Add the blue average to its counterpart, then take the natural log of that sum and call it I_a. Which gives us 3.159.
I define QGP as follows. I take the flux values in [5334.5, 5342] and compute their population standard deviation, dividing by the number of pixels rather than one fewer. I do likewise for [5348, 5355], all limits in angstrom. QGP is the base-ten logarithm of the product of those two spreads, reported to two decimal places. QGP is -0.90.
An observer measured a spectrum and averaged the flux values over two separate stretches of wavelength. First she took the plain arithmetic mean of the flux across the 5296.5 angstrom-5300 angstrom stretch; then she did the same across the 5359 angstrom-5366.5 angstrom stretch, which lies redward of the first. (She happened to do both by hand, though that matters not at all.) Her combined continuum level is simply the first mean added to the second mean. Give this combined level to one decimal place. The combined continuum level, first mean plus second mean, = 23.1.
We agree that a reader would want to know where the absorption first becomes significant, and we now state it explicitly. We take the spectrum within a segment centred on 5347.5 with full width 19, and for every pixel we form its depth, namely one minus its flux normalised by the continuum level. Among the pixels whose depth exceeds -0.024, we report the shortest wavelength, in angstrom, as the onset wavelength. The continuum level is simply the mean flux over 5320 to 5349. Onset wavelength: 5338.78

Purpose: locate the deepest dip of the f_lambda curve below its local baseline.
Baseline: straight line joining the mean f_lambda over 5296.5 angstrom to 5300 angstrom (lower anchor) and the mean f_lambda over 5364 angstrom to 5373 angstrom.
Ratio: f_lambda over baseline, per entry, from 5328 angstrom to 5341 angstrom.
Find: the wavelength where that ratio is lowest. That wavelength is 5328.96 angstrom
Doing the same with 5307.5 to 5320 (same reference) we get 5313.03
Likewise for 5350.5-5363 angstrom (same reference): 5351.09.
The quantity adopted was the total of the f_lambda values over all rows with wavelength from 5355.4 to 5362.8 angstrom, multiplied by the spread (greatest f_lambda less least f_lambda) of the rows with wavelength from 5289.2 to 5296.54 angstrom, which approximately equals 82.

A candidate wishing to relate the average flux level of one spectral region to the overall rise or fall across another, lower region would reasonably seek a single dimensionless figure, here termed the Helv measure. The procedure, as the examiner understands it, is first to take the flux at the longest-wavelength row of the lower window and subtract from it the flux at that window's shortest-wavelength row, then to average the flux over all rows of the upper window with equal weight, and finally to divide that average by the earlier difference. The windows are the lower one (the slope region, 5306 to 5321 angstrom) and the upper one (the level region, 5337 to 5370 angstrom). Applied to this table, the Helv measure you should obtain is -58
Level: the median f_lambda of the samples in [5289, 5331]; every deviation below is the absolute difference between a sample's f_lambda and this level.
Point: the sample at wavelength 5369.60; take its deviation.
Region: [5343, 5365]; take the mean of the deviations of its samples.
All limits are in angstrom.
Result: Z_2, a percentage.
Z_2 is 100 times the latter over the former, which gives 45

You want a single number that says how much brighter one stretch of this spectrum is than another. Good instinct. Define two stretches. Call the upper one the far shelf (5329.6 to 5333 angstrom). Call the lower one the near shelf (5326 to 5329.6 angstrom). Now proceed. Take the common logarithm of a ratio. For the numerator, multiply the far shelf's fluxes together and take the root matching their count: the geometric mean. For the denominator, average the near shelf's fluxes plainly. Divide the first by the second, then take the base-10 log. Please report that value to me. 0.020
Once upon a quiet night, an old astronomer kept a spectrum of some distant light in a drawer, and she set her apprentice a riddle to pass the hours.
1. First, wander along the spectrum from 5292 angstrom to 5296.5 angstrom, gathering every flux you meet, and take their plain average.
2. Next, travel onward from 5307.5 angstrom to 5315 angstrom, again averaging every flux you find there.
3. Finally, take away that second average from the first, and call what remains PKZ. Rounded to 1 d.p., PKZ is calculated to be 0.0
